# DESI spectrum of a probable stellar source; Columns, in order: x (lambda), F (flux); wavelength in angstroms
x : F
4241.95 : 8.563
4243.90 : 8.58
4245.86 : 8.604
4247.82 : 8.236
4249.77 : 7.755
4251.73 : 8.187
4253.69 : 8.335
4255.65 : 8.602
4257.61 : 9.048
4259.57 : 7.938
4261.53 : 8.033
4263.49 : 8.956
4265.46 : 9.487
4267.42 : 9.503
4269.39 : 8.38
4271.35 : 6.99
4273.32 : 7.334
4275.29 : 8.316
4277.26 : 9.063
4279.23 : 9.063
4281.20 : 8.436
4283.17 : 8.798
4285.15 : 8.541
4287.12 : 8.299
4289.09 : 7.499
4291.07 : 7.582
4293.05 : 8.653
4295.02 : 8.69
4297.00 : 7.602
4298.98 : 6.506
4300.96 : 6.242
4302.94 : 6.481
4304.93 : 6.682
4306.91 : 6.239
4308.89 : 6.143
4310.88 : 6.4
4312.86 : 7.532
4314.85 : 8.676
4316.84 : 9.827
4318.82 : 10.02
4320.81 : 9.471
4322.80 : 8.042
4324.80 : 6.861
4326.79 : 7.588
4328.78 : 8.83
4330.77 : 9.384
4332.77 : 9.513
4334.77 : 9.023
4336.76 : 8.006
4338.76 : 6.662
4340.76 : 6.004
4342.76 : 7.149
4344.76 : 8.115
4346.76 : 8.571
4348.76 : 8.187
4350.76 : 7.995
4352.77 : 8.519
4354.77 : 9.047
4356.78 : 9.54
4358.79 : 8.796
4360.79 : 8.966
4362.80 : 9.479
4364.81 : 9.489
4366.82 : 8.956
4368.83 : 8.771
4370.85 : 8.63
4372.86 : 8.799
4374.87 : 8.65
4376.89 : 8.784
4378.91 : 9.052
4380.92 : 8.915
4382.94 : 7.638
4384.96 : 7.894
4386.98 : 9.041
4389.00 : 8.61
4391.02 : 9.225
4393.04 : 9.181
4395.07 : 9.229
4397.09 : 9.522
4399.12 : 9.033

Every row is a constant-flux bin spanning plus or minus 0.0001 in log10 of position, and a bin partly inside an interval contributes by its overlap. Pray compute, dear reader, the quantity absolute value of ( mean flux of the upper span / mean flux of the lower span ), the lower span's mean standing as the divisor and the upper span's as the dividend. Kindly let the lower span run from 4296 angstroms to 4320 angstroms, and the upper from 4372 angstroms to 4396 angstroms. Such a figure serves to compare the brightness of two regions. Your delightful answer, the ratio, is 1.19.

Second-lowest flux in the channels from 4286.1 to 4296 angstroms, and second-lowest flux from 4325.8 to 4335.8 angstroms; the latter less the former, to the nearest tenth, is 1.2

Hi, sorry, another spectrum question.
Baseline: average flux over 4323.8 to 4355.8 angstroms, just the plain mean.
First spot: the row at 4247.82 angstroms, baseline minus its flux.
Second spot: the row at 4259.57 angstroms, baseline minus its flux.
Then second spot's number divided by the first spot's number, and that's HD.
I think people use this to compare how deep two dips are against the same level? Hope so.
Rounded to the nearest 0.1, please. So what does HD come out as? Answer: -1.1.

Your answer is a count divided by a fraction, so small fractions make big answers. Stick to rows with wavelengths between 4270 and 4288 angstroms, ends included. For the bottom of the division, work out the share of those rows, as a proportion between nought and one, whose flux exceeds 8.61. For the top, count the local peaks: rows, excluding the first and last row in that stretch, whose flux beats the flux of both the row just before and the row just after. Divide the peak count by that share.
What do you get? 3.0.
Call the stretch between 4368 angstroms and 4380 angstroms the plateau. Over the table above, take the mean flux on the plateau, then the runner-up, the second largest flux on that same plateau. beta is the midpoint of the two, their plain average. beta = 8.8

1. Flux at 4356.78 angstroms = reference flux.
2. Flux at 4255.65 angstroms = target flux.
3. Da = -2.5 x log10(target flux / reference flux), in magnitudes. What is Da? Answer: 0.112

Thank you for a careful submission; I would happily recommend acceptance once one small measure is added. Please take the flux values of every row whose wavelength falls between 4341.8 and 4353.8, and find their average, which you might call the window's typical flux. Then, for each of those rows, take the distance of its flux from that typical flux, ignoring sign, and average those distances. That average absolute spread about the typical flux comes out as 0.34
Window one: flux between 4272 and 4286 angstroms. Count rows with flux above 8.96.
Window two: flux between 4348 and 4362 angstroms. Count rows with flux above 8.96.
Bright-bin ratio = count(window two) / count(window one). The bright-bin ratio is 1.5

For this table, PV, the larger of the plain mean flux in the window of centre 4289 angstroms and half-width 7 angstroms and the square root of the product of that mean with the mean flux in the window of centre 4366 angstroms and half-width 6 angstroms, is 8.66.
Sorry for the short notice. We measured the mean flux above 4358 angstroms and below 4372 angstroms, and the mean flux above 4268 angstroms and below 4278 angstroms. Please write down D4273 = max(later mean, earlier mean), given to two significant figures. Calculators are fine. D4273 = 9.0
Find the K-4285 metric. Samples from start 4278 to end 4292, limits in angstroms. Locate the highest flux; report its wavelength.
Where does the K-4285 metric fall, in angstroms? 4279.23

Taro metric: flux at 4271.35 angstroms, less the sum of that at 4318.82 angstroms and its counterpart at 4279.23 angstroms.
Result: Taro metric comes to -12.1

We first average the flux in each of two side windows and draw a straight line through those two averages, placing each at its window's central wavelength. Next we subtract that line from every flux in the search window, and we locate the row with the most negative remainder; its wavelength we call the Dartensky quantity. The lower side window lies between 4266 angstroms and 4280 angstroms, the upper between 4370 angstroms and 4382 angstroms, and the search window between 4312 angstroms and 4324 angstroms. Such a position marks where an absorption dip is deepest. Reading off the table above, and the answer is 4312.86 angstroms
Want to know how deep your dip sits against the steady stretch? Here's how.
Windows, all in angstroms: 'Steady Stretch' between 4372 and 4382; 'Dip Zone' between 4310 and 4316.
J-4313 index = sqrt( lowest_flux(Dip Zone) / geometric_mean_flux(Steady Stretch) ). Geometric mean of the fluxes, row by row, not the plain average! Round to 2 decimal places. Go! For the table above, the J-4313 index 0.85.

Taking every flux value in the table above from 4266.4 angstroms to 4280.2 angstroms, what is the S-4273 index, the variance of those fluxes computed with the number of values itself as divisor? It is 0.7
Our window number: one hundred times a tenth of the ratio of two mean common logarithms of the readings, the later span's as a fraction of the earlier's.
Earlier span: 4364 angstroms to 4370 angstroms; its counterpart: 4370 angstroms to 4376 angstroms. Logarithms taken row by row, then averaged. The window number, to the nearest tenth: 9.8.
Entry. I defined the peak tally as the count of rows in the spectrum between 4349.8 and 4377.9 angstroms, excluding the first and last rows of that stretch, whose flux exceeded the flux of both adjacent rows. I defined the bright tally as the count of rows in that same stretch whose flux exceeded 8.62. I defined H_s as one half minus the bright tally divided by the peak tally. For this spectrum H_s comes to -3.5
